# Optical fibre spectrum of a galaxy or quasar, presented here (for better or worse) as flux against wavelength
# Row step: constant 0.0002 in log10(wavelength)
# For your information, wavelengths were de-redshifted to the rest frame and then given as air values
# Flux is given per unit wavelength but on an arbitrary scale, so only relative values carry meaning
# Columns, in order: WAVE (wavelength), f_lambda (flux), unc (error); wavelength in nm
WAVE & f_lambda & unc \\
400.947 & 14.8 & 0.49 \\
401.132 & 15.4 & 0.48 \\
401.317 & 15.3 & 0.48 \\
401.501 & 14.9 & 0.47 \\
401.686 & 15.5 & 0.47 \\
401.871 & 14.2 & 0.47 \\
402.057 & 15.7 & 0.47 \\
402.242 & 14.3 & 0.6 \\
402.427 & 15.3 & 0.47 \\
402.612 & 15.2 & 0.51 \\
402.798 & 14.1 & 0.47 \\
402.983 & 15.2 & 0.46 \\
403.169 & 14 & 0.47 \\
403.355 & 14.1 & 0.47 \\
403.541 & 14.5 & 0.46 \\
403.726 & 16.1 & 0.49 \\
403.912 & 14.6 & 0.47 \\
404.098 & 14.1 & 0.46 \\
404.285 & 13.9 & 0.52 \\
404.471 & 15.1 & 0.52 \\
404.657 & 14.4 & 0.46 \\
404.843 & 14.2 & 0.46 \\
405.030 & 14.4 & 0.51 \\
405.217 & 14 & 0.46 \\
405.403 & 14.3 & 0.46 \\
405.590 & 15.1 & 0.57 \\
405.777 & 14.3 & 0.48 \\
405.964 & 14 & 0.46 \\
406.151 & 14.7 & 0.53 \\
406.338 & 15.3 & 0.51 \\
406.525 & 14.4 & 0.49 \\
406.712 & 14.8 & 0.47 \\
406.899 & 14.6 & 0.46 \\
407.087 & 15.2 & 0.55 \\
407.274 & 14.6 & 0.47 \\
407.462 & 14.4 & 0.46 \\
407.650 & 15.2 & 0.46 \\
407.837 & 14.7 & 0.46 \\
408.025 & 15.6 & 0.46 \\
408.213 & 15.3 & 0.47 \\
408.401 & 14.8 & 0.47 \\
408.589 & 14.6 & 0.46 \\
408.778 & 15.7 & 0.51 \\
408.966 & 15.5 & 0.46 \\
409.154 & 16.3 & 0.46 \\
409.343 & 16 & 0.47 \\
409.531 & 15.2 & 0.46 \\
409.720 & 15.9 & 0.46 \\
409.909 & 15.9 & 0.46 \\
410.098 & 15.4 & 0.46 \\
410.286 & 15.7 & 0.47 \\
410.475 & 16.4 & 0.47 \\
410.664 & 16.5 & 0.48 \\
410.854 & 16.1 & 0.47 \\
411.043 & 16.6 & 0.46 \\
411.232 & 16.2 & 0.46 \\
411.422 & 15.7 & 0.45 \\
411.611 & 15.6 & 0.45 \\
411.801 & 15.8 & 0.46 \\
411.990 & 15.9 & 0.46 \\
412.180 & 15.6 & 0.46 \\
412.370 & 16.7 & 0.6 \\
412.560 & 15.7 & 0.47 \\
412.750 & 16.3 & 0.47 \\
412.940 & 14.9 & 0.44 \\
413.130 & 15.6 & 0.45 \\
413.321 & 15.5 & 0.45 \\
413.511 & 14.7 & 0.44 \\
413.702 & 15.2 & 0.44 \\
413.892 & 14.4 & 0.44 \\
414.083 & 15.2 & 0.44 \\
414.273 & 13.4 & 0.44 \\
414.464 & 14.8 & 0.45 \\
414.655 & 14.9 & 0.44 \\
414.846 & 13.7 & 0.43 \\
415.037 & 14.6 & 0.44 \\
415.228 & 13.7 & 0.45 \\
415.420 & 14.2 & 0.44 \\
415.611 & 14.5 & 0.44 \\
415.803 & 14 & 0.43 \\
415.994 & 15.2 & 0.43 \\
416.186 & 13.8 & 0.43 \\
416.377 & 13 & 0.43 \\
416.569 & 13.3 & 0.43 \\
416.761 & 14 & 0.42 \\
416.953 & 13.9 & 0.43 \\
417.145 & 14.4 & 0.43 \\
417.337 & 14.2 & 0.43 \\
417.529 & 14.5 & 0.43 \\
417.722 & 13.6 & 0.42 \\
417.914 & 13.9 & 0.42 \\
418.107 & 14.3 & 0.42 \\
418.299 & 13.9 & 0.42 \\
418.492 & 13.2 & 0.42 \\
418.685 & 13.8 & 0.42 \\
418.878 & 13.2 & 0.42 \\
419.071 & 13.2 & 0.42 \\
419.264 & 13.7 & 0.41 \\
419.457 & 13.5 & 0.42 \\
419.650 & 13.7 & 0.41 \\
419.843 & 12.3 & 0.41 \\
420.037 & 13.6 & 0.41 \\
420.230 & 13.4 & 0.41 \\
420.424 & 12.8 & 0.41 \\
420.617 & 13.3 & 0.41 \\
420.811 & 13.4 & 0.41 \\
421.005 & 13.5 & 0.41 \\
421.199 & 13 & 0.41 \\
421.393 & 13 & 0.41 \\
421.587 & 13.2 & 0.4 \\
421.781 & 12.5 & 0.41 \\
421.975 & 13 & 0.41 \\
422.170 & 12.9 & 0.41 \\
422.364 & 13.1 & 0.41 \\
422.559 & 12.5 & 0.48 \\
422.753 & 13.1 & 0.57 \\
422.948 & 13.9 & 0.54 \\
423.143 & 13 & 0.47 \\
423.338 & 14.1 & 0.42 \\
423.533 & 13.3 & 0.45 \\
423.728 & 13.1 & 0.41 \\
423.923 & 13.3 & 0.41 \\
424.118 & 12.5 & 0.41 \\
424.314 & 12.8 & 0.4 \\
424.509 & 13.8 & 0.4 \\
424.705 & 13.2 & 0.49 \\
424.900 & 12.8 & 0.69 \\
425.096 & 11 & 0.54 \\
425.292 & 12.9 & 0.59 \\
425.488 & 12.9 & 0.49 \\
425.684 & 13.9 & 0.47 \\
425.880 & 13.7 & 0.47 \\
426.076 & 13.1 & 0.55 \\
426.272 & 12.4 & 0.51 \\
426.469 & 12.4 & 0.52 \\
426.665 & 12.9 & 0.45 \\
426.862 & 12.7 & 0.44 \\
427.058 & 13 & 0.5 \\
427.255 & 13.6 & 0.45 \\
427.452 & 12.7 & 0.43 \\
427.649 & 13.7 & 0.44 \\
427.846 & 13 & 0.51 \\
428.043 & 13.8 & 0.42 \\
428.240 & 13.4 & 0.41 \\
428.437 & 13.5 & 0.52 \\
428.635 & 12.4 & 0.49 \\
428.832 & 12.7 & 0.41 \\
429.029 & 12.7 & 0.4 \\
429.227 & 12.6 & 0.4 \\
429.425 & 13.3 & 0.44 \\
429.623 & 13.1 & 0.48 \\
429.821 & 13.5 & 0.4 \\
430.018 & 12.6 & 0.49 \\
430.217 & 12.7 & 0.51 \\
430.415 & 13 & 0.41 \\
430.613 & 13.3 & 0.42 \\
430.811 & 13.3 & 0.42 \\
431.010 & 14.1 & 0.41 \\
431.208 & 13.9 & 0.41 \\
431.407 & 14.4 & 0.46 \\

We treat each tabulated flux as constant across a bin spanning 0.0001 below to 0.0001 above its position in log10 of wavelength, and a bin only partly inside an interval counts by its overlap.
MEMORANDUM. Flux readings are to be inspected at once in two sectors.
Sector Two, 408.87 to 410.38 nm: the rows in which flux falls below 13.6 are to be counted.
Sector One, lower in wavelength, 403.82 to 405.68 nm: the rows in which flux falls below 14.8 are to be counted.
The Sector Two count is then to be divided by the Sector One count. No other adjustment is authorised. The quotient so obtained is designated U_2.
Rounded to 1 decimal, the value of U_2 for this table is 0.0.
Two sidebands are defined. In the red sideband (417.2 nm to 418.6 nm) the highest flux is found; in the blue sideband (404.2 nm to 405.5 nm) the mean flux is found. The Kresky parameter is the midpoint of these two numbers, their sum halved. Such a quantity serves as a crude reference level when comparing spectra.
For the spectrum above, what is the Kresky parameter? 14.4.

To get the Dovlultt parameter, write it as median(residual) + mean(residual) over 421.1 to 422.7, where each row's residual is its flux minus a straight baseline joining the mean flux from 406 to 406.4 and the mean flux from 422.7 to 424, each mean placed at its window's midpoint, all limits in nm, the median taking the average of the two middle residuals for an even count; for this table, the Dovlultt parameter -1.2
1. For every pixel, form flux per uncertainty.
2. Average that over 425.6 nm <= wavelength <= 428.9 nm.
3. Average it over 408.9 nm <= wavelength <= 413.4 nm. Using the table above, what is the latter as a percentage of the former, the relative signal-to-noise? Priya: 121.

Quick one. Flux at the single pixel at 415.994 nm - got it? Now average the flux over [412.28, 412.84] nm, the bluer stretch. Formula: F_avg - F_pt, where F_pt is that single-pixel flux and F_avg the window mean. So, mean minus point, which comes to 1.0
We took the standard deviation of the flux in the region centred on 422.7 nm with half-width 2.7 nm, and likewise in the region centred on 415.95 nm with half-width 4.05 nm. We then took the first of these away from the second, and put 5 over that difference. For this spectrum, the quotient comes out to 13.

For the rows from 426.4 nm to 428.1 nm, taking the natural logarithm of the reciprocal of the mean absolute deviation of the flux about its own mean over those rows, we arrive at 0.90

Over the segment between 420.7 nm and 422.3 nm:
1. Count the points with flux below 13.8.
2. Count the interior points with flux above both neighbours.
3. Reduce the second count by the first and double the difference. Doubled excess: -10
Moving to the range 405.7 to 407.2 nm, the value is 4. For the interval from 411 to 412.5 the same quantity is 2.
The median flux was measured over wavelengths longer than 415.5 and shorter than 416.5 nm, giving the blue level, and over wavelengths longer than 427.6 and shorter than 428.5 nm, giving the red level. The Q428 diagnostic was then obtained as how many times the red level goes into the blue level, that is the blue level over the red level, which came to 1.04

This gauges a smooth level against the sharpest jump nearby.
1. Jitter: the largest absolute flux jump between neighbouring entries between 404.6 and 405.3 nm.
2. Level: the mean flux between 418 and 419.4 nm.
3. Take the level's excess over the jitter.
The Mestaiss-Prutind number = 13.2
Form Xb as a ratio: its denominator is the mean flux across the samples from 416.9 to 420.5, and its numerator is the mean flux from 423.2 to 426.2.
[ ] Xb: 0.96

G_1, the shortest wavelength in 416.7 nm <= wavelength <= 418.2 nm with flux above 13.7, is 416.761 nm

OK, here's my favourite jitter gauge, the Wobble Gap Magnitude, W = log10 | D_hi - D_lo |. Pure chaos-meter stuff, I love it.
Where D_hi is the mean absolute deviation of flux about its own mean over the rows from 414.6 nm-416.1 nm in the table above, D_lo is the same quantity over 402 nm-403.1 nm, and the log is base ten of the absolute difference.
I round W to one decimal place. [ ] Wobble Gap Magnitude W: -1.2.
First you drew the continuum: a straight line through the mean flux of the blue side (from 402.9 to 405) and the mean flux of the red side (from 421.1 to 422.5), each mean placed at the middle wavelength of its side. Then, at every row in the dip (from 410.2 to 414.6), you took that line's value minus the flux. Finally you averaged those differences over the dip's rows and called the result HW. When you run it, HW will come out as -1.8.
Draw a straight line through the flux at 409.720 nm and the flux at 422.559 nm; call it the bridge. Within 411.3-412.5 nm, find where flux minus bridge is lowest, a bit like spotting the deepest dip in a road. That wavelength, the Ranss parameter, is 411.611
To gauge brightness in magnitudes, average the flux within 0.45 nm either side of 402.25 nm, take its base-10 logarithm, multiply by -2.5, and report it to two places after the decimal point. -2.94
